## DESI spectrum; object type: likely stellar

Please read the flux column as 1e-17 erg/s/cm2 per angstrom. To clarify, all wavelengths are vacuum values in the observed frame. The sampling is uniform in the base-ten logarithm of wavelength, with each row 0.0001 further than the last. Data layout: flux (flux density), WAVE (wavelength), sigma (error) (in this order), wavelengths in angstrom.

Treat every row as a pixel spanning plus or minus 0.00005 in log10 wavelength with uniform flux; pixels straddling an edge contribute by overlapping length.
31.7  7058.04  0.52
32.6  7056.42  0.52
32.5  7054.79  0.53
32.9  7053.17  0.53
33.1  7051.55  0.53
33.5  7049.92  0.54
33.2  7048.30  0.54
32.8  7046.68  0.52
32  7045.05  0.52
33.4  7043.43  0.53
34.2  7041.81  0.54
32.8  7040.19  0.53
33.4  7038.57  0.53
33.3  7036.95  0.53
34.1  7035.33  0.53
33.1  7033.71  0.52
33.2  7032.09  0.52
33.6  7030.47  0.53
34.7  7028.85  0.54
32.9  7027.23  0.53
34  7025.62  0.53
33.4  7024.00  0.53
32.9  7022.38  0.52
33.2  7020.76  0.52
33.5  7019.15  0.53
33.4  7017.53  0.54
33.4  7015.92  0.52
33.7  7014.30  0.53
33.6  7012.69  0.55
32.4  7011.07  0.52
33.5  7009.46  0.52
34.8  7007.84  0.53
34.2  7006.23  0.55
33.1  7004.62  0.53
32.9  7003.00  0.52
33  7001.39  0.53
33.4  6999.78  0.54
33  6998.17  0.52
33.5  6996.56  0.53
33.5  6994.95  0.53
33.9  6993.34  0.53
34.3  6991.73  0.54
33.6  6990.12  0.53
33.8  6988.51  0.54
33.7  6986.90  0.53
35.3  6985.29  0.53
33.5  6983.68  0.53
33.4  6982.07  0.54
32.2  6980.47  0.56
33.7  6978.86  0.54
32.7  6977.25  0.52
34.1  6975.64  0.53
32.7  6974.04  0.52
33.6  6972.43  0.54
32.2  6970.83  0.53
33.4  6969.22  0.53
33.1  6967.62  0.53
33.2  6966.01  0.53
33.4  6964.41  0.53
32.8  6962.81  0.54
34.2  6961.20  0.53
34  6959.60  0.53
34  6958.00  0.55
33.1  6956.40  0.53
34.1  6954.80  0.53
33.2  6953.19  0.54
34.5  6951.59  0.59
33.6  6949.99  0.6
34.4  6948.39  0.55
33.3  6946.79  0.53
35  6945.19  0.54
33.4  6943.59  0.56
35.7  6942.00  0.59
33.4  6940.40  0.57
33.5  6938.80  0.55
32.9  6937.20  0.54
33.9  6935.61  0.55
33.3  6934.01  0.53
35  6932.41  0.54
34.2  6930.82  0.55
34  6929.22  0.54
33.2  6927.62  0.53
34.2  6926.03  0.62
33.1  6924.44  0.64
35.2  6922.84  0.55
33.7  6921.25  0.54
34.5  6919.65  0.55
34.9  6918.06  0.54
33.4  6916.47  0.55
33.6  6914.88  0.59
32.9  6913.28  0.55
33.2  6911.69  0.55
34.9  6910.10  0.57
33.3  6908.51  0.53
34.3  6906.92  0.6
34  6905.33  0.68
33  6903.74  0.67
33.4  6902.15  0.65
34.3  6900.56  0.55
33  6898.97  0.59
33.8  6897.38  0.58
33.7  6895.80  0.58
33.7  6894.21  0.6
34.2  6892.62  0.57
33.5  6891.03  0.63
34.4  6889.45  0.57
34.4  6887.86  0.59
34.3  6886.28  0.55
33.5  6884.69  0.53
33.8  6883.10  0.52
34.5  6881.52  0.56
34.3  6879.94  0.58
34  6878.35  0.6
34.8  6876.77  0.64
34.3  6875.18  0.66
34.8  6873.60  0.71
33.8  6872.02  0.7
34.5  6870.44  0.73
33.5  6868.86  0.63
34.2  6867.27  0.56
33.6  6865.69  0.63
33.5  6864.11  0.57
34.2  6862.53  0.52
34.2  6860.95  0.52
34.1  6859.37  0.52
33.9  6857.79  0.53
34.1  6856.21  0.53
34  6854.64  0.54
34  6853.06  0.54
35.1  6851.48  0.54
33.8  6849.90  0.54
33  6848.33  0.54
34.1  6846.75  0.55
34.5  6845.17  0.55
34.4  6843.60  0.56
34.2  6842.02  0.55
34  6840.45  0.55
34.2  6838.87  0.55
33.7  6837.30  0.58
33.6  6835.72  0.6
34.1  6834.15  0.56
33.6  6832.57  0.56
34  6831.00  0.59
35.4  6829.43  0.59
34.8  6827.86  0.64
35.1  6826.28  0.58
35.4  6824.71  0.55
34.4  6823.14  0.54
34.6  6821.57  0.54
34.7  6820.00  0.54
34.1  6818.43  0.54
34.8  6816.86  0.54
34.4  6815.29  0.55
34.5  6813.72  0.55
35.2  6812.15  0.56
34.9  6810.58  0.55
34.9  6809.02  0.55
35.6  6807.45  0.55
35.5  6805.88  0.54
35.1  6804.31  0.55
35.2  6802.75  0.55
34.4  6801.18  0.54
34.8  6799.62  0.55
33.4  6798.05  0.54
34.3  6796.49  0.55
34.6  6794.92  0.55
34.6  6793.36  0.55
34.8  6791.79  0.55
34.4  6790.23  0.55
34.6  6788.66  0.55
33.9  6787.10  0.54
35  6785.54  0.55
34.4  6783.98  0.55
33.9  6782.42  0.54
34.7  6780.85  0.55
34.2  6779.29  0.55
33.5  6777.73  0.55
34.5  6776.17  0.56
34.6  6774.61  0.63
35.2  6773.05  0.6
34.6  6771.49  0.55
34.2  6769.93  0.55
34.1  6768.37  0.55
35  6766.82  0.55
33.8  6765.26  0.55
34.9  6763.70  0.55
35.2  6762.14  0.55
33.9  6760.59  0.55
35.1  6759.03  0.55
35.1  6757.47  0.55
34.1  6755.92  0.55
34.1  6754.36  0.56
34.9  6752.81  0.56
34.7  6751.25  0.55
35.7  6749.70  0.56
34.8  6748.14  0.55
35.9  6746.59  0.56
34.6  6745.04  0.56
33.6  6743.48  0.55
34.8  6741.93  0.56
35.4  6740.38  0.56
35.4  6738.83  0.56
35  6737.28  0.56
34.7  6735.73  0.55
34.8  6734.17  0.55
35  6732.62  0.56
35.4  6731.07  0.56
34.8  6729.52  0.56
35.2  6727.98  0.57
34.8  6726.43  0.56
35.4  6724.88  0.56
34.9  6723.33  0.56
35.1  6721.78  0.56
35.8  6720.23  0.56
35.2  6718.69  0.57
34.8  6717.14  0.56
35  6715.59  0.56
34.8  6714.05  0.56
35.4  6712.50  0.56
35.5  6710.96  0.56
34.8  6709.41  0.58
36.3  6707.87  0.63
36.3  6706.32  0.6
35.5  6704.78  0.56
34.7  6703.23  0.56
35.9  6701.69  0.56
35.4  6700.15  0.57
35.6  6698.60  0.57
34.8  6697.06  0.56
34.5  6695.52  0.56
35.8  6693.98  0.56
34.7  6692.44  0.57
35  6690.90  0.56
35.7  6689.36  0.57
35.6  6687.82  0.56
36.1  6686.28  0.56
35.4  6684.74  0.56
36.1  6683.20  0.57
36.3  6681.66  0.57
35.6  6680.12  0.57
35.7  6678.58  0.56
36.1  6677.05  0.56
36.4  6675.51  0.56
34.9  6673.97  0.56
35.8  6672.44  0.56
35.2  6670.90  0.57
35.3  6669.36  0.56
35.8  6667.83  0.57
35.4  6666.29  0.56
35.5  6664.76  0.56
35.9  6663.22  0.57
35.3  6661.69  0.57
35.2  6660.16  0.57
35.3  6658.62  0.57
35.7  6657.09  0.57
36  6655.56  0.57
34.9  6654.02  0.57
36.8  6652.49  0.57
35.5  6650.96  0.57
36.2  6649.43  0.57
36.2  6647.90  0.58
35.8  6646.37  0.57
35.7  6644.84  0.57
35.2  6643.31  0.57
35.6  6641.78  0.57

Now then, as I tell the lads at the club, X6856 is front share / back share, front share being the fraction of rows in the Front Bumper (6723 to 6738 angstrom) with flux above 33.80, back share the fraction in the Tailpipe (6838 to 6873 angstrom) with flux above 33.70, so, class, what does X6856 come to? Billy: 1.2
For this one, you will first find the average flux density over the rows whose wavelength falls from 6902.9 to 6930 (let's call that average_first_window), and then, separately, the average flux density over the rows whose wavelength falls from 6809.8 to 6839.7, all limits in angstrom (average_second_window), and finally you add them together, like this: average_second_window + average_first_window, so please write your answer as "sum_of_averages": 68.3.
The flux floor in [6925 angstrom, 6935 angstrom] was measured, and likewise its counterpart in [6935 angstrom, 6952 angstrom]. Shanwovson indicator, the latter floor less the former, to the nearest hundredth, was -0.30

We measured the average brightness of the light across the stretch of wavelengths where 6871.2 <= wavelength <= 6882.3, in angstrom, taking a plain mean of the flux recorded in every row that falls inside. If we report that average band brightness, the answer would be 34.4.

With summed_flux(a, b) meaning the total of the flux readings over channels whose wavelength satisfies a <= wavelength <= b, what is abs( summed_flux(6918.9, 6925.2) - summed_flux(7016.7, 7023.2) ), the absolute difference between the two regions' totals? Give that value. 3.5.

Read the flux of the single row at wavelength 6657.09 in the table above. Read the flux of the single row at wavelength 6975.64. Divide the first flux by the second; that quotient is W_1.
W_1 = 1.05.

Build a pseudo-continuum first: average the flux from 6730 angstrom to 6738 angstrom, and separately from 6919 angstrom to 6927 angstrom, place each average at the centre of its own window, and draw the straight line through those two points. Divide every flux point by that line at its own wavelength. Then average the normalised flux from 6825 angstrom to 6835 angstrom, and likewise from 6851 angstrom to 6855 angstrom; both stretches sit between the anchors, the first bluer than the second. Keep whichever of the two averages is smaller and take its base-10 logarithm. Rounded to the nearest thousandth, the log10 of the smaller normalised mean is -0.001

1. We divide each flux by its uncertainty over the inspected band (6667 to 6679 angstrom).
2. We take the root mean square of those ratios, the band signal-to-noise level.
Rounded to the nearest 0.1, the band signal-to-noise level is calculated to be 63.4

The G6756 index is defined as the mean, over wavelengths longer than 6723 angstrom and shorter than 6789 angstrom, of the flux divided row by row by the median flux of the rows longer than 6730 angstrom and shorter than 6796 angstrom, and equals 1.00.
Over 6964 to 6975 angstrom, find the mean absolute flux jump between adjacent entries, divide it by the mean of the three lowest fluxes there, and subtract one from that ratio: -0.979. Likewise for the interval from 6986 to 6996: -0.989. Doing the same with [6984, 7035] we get -0.983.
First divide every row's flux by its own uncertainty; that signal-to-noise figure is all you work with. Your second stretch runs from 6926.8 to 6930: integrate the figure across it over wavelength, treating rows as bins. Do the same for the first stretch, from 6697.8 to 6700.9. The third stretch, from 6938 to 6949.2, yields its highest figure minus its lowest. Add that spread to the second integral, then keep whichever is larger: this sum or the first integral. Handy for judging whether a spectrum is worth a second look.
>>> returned 207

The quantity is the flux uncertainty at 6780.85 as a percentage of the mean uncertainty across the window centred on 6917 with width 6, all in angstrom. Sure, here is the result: 99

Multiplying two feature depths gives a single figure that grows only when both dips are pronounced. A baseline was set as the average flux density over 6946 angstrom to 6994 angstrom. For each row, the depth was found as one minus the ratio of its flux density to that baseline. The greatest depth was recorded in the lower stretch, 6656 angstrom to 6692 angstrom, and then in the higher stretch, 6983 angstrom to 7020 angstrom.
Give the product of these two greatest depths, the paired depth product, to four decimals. -0.0014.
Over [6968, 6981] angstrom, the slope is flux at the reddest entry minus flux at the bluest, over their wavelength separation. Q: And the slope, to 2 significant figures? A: -0.11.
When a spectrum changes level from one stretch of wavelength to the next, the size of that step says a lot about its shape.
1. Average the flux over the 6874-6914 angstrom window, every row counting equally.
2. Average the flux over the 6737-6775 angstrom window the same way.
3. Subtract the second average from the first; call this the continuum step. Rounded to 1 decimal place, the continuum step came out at -0.8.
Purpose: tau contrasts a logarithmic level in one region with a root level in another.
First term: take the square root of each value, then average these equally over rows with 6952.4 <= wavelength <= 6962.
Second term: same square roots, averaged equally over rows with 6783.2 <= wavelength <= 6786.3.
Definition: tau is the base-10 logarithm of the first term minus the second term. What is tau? -5.13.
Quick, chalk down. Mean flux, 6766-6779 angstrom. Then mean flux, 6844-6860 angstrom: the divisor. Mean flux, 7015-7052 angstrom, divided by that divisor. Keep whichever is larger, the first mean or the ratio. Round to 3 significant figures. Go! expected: 34.5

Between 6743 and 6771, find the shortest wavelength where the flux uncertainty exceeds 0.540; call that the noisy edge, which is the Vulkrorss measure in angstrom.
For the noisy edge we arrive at 6743.48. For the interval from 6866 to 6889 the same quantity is 6867.27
